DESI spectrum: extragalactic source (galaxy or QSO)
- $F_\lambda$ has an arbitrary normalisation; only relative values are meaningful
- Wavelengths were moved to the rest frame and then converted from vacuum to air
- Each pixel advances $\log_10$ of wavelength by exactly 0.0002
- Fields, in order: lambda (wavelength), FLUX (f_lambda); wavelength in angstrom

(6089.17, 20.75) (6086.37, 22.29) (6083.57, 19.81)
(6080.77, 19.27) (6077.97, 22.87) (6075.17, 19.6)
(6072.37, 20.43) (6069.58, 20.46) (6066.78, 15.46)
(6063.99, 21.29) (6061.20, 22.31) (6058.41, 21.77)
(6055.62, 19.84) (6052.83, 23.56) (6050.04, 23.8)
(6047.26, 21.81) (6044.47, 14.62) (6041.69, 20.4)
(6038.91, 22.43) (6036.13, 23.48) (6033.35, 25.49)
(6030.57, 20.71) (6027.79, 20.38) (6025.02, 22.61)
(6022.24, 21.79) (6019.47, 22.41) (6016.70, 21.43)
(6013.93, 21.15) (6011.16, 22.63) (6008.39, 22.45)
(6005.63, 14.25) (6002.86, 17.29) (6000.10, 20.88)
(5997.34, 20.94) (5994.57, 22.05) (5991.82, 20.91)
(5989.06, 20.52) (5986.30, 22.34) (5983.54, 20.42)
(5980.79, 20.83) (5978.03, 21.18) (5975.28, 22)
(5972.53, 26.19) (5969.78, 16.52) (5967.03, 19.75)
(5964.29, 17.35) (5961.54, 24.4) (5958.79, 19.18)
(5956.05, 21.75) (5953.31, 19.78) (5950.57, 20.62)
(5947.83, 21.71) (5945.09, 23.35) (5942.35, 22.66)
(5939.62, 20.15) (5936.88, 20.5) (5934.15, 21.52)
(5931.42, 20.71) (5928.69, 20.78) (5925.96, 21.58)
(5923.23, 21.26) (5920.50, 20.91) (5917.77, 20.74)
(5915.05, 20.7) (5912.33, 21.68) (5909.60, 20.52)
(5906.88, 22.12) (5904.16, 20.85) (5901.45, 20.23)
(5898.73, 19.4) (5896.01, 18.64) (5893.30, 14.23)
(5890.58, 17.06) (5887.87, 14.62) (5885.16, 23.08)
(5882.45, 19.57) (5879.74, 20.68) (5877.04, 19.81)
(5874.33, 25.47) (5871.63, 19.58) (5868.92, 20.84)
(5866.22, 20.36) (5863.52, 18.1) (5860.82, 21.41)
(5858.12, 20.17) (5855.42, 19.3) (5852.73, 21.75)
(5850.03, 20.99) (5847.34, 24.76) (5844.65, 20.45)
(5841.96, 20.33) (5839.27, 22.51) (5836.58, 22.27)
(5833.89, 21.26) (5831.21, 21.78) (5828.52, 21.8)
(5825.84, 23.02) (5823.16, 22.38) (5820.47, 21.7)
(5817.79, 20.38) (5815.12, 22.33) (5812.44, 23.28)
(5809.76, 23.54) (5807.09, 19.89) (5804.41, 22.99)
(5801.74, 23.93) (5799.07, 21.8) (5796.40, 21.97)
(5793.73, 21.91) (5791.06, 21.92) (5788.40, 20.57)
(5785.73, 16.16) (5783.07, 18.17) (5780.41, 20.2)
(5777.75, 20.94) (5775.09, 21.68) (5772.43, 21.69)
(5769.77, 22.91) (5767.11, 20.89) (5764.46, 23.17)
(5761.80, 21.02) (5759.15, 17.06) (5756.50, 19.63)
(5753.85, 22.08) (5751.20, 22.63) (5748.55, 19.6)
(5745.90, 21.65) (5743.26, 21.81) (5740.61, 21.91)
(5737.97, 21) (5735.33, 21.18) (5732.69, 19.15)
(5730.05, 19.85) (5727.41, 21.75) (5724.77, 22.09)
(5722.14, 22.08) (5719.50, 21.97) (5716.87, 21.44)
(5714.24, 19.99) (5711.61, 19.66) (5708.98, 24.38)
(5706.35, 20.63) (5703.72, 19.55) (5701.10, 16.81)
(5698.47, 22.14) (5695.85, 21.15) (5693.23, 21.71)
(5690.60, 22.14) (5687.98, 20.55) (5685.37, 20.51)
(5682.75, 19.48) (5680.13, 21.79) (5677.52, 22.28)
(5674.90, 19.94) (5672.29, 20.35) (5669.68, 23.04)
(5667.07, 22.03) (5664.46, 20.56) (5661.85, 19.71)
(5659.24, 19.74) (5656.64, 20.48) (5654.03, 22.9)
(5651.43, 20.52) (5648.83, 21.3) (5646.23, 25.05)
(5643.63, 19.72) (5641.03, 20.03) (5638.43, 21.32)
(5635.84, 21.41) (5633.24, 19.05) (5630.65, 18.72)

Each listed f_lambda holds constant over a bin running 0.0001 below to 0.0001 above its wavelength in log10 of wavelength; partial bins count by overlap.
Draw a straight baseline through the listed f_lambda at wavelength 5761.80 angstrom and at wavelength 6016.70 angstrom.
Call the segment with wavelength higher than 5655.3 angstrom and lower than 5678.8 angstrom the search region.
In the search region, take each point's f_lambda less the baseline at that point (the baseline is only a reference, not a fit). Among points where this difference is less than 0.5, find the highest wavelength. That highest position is 5674.90 angstrom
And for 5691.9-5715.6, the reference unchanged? 5714.24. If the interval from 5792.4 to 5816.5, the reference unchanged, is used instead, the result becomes 5807.09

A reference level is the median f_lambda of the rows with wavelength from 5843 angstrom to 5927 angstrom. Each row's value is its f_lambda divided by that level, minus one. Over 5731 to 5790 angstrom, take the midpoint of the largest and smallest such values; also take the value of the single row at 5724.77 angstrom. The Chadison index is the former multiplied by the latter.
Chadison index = -0.003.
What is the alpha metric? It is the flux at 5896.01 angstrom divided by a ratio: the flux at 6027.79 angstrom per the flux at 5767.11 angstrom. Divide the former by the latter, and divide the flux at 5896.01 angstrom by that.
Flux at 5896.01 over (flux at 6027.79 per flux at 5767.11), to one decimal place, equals 19.1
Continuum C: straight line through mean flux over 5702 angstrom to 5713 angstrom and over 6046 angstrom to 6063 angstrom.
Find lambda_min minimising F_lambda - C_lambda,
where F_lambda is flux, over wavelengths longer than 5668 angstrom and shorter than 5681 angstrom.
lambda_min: 5674.90 angstrom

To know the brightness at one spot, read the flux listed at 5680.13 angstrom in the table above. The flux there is 21.79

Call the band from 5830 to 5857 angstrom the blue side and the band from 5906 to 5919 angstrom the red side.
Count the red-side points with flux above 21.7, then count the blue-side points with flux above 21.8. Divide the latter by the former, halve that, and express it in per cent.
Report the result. 150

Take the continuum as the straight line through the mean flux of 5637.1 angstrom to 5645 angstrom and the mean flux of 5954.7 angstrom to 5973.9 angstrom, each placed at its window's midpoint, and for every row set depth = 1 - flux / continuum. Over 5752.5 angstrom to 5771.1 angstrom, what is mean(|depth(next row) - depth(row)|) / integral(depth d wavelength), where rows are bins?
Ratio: -0.3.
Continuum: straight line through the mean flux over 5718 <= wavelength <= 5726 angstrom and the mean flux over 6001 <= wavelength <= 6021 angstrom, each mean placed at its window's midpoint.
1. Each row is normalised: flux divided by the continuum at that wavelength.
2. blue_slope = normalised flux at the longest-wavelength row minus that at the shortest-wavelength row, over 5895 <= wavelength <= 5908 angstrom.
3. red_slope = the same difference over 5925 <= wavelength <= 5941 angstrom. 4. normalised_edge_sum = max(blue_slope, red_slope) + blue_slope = 0.34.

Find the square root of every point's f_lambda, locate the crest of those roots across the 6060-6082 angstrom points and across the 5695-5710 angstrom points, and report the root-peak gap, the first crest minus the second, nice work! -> -0.16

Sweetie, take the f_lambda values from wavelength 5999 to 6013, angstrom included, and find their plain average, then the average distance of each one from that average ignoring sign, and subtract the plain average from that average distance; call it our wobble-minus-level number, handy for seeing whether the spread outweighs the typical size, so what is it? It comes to -16.5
